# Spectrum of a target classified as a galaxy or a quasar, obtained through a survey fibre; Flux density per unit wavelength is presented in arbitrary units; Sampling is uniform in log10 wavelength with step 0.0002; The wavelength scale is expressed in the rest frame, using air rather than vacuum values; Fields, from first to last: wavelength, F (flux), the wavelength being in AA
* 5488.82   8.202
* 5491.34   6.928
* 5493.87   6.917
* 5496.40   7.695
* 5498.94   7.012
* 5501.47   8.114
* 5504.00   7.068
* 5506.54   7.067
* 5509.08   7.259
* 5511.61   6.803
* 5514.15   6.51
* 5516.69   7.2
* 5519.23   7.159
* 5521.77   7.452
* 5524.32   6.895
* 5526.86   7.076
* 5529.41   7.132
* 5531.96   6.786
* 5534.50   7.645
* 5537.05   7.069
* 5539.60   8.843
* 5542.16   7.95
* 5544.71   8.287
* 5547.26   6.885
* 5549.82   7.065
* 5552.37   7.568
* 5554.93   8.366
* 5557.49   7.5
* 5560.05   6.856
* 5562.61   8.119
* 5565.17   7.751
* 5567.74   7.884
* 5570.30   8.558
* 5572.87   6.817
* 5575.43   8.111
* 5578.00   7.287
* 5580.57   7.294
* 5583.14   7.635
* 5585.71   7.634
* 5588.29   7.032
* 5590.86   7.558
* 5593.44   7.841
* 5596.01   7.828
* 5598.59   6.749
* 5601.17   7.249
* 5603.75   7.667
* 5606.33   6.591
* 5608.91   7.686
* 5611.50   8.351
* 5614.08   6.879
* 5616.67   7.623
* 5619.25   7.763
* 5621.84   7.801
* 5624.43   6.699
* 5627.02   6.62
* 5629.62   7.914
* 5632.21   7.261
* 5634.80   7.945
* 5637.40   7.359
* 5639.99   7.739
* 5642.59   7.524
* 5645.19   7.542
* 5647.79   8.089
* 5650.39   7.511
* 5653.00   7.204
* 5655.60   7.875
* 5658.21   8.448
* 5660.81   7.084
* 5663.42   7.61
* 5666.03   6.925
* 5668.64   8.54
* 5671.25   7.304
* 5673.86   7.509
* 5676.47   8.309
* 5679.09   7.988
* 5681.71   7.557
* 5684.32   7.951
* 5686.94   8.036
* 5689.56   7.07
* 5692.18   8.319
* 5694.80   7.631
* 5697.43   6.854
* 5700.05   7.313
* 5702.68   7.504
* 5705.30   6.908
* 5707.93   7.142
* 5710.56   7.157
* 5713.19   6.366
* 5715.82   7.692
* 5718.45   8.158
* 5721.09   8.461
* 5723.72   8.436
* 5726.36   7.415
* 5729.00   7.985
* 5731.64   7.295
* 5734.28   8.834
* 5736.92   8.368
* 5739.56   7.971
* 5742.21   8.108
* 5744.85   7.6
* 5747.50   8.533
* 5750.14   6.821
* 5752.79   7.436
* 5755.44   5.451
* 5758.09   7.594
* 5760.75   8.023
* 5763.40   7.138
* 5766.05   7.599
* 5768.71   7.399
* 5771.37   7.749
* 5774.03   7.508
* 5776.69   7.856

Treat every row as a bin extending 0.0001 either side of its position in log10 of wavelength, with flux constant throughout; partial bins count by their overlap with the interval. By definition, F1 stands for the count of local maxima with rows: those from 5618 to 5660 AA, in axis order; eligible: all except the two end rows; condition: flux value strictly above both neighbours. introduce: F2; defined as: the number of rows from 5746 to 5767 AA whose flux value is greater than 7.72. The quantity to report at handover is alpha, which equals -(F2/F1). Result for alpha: -0.4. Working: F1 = 5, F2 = 2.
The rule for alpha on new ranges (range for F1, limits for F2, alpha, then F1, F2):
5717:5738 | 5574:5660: -4.0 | 3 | 12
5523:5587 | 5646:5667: -0.3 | 9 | 3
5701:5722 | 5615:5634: -3.0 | 1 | 3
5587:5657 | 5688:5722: -0.4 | 8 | 3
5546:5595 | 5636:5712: -2.0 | 5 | 10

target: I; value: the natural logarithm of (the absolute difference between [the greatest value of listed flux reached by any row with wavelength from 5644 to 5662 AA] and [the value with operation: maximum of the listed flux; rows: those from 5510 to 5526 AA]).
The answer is 0.0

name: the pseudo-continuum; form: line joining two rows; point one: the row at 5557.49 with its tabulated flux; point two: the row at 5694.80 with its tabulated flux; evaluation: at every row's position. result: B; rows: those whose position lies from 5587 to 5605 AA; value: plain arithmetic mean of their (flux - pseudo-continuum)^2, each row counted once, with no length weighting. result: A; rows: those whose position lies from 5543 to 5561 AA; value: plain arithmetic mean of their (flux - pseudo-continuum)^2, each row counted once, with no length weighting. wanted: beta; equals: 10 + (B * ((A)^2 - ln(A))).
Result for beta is 10.20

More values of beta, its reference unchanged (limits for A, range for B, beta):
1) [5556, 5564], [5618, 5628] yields 10.61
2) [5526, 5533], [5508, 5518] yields 10.52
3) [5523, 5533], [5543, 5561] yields 10.47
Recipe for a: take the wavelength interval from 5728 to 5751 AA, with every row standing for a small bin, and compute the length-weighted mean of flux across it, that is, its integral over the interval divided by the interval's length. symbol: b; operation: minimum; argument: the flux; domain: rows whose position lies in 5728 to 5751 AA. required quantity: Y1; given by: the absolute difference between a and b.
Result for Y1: 1.15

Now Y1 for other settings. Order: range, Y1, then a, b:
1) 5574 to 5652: 0.90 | 7.49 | 6.591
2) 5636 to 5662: 0.56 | 7.64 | 7.084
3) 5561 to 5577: 1.03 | 7.84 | 6.817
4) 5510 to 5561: 0.85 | 7.36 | 6.51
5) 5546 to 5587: 0.77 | 7.58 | 6.817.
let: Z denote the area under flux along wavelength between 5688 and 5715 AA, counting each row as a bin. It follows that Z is 196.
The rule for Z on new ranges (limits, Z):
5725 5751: 206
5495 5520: 180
